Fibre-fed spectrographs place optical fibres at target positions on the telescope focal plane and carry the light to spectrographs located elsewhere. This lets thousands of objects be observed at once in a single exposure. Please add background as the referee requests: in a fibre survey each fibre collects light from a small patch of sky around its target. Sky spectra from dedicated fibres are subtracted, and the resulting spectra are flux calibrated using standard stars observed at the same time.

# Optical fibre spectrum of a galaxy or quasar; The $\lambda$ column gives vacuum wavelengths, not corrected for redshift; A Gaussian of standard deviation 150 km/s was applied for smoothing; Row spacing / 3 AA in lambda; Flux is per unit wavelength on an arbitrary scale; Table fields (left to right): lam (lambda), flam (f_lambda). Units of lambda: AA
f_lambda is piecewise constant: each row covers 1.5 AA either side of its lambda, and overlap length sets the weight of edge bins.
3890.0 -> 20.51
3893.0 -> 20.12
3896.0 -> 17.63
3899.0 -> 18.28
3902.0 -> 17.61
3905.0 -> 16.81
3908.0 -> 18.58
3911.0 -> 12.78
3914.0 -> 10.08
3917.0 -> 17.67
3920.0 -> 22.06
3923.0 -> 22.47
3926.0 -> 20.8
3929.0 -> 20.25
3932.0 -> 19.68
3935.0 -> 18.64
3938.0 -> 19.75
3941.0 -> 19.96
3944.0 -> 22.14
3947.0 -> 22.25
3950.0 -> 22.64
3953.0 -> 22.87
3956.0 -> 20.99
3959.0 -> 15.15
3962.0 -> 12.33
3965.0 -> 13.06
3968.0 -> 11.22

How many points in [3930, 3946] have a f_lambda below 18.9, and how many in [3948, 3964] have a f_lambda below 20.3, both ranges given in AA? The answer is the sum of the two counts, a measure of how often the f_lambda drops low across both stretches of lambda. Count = 3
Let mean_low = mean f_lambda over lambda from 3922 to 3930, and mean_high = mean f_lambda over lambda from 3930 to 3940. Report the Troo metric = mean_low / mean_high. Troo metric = 1.09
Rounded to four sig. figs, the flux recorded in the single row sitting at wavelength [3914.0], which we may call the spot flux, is 10.08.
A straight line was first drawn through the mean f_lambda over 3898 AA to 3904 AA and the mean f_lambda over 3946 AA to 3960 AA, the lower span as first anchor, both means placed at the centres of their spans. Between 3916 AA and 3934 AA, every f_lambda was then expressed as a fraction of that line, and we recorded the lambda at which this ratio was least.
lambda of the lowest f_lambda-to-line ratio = 3917.0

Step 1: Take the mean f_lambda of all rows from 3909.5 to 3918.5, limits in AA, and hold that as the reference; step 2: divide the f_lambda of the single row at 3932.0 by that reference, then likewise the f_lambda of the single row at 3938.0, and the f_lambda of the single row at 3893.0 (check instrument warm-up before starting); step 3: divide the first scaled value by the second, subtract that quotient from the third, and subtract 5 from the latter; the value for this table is -4.51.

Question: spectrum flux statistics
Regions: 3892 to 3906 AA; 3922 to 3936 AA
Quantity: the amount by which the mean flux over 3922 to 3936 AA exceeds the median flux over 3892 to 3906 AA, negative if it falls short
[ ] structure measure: 3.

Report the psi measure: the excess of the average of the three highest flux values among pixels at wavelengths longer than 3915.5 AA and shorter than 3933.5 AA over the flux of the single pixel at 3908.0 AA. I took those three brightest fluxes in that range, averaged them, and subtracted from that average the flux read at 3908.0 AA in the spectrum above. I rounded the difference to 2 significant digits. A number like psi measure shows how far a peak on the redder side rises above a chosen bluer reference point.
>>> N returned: 3.2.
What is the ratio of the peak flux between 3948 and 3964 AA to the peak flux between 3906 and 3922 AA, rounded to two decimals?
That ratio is 1.04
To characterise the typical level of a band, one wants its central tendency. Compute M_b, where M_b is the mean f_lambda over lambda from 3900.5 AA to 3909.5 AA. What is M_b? 18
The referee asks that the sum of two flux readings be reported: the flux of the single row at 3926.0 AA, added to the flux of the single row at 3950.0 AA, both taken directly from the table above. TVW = 43.4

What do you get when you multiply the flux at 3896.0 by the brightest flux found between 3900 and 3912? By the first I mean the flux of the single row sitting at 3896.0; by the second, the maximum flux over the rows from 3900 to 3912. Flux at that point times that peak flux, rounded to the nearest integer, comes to 328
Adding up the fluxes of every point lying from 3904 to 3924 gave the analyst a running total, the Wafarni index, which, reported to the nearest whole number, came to 120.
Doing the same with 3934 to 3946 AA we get 80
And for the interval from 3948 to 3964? 94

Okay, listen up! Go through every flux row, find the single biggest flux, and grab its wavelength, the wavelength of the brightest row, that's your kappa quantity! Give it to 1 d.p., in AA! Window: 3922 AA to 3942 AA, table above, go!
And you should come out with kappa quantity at 3923.0 AA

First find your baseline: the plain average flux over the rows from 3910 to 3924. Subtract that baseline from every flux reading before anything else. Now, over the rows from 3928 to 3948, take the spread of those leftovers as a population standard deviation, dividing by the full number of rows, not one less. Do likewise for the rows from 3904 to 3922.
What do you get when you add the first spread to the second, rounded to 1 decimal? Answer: 5.1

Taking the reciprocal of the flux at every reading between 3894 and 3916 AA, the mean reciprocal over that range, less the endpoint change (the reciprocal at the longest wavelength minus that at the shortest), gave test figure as 0.023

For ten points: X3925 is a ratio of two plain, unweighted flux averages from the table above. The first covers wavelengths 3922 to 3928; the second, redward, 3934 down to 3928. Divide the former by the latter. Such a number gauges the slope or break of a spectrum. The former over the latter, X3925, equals 1.1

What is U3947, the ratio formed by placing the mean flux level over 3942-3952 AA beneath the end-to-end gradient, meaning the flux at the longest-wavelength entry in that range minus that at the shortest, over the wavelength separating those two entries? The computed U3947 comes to 0.00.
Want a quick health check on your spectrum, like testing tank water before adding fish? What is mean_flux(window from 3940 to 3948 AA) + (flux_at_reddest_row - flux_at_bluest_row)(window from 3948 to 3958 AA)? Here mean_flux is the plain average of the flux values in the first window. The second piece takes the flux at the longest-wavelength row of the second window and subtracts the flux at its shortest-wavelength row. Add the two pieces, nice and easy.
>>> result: 19.8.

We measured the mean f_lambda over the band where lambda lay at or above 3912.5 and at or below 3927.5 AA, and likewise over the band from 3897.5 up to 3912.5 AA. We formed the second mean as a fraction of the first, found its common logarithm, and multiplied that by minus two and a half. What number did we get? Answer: 0.1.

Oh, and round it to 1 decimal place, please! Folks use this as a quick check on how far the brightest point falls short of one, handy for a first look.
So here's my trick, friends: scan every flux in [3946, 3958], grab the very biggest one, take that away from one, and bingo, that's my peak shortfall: -21.9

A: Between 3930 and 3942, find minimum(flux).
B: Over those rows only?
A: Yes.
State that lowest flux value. 18.64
